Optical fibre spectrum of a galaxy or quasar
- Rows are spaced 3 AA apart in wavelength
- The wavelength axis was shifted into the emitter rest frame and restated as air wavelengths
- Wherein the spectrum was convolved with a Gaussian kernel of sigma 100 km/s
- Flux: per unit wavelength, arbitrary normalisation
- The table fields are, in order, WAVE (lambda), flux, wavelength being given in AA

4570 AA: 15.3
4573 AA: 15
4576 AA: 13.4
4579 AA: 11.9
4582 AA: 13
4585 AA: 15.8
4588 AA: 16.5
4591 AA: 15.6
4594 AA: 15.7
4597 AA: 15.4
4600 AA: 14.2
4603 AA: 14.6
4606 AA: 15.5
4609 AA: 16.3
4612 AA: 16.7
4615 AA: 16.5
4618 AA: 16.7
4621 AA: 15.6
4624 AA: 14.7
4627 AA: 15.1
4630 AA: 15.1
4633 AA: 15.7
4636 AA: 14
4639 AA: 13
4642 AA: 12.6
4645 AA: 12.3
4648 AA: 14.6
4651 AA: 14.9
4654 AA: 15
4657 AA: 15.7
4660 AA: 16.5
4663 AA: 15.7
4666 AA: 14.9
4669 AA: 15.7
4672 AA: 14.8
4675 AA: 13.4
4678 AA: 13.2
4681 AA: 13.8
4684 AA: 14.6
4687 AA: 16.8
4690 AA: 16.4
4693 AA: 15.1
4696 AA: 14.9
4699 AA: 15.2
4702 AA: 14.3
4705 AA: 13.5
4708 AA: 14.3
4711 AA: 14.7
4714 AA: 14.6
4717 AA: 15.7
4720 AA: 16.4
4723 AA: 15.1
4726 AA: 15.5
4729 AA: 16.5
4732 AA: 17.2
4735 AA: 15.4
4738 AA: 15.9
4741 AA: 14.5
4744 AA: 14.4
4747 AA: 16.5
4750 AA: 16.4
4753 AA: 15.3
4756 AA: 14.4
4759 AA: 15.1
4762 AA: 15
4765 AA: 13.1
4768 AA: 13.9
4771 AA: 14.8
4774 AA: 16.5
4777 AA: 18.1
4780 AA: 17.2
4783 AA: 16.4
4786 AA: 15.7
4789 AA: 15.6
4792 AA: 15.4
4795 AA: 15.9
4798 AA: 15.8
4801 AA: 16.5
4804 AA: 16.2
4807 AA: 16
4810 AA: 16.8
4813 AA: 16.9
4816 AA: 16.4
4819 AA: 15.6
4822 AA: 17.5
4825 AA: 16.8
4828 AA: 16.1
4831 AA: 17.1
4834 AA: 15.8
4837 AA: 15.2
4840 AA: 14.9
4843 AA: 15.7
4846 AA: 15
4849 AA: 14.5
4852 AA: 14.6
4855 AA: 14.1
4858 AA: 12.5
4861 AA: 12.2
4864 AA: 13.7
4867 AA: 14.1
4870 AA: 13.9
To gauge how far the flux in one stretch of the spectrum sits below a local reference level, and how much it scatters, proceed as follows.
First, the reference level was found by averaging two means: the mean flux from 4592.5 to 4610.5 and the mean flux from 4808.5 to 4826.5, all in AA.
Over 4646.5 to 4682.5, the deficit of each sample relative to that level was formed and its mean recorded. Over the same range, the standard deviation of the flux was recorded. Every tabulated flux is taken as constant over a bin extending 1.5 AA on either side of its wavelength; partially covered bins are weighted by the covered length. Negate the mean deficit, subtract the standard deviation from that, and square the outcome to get 4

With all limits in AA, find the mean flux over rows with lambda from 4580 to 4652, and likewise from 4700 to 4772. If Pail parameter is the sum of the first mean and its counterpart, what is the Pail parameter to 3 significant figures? 30.1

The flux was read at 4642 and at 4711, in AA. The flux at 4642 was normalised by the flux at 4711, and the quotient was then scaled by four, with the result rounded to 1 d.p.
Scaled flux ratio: 3.4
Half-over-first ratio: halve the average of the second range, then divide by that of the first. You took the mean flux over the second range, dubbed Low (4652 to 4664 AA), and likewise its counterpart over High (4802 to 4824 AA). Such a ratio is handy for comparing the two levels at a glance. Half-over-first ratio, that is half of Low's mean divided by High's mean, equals 0.48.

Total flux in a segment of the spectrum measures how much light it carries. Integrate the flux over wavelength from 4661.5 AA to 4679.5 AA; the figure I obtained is 263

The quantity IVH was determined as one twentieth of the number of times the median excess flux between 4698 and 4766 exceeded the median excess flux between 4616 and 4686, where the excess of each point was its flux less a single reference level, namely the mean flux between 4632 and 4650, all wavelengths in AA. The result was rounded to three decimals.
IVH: 0.058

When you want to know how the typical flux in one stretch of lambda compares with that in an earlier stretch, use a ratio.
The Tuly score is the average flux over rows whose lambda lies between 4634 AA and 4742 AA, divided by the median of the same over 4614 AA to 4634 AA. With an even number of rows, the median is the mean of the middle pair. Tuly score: 0.96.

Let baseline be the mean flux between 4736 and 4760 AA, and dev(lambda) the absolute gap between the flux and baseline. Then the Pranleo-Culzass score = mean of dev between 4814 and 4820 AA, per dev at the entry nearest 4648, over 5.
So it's 0.2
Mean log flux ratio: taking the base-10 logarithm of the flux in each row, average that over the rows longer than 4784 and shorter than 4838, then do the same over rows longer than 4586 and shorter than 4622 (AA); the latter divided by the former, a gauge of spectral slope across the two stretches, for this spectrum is 0.99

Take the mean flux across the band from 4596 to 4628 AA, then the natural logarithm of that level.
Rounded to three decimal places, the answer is 2.746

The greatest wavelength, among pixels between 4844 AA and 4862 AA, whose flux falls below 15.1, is 4861 AA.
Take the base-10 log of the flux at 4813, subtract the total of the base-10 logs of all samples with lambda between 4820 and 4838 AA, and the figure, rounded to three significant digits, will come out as -6.06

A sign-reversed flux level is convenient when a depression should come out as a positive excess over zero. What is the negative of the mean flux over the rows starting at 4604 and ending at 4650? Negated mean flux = -15.0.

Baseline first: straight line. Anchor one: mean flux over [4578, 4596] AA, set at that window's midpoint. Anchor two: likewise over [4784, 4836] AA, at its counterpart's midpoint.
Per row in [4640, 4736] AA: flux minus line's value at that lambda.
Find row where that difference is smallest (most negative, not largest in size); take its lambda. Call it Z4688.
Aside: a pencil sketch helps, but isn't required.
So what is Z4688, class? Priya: 4645 AA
